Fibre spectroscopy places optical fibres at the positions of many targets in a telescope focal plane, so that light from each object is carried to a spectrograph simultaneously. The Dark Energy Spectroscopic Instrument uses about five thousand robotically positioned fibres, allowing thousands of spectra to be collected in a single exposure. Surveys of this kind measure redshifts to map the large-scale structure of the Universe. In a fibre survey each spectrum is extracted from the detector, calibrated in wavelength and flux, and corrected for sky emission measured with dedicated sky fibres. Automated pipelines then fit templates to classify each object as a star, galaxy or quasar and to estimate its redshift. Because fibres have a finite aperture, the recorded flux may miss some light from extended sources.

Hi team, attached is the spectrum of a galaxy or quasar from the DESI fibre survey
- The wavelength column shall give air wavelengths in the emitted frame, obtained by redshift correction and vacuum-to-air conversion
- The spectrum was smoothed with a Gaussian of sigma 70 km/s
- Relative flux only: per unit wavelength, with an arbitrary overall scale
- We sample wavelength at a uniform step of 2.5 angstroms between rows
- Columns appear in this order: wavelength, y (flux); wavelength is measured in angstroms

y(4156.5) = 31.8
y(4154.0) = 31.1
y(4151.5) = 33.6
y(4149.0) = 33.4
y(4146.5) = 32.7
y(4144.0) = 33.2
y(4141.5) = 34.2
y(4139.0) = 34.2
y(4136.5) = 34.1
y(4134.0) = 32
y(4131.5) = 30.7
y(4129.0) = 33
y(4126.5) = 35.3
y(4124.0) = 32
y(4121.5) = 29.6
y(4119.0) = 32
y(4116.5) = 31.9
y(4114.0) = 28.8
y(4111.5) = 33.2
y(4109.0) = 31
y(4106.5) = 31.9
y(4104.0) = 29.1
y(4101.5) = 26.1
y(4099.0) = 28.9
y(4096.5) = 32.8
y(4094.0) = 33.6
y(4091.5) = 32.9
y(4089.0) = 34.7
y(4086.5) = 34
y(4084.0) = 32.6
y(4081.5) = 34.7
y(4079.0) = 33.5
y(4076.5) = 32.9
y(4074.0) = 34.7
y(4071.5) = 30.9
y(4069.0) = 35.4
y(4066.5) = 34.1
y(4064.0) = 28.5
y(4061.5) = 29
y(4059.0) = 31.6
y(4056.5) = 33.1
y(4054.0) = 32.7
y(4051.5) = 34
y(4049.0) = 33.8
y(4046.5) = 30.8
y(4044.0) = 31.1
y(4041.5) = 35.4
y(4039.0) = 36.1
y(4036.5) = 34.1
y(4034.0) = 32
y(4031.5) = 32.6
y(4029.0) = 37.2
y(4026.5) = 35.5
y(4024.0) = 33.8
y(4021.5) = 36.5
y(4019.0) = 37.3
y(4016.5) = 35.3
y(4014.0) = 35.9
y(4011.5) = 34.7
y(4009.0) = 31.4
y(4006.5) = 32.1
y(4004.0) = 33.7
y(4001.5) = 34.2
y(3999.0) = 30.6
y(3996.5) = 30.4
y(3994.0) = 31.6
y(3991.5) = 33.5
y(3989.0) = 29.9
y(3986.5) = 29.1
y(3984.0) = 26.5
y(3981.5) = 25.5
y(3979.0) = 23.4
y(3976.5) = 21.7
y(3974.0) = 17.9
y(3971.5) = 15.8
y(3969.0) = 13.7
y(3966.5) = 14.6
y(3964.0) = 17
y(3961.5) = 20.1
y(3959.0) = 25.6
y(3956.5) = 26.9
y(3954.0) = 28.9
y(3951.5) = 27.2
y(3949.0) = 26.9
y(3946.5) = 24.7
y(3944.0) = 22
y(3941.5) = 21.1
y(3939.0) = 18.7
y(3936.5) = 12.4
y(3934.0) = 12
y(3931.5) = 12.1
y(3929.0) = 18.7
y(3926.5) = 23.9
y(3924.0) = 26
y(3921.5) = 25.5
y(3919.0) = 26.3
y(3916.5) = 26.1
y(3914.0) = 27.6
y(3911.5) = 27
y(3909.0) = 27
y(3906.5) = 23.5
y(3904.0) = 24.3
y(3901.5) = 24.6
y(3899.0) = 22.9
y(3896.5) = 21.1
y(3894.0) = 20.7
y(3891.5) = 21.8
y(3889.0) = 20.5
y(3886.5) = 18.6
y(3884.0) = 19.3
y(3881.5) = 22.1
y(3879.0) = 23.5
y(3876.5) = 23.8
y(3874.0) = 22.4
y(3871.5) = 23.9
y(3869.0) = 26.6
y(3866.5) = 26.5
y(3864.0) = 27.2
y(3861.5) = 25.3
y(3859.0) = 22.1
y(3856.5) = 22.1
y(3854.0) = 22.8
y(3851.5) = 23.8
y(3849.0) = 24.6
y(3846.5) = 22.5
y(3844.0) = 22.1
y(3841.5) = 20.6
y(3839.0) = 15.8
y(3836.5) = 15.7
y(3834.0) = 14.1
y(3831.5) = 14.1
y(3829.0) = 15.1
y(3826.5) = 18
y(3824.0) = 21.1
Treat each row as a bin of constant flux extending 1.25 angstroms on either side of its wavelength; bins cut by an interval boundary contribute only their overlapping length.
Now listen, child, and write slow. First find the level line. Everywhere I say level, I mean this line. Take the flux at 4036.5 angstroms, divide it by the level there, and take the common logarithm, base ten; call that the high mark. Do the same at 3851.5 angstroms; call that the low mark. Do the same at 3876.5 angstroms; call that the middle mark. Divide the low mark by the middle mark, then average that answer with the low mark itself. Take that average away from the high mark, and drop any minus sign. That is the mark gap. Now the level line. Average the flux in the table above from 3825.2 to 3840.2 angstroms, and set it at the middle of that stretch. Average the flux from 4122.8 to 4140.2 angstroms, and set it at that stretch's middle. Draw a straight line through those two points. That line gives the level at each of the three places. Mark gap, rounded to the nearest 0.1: 0.6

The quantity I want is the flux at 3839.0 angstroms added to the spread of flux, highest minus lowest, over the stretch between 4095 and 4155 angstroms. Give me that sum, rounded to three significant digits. 25.0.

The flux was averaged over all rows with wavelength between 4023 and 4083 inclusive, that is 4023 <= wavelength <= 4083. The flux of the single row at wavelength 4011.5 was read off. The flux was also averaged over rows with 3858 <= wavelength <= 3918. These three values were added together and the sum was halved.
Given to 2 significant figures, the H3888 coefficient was 46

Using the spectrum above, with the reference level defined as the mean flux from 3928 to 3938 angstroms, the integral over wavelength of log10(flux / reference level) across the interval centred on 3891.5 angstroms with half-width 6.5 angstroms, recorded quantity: 2.2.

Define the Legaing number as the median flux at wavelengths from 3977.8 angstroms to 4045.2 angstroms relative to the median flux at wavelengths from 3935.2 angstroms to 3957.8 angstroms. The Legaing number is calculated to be 1.36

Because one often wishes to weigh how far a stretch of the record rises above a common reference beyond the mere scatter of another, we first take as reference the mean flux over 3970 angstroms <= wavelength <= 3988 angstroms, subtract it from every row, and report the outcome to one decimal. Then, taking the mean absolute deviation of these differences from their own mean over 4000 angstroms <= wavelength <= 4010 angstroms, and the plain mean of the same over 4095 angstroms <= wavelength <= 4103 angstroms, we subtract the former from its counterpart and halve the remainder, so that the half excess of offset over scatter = 2.7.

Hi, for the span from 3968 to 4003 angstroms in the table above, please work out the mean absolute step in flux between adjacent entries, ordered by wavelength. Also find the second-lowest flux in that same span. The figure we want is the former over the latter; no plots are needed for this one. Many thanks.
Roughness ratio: 0.13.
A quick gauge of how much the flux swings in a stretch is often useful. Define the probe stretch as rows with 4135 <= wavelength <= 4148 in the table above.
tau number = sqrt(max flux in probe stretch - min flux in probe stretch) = 1.2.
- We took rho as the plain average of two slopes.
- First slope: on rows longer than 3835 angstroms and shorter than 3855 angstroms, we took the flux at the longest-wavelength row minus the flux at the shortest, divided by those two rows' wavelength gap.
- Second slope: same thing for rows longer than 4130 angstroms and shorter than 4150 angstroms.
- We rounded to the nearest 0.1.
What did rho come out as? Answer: 0.3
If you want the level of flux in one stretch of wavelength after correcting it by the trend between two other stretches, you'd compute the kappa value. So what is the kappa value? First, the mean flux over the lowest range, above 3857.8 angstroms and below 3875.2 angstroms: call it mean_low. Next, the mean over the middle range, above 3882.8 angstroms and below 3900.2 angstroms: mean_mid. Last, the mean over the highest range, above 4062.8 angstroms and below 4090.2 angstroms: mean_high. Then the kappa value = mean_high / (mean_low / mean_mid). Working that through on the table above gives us 28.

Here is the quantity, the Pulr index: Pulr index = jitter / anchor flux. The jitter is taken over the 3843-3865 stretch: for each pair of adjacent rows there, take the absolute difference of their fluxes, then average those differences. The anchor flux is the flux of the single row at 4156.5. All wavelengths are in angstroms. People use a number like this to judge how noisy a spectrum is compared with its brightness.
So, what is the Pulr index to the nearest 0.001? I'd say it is 0.040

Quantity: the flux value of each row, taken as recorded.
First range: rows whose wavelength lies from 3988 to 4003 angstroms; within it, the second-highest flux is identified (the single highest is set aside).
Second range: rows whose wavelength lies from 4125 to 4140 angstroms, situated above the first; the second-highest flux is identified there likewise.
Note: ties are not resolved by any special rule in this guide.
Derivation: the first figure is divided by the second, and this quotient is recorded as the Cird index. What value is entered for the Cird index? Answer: 1.0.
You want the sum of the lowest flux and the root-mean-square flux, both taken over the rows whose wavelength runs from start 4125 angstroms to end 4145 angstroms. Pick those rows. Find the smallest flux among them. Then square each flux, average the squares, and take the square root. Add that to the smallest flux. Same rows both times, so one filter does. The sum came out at 64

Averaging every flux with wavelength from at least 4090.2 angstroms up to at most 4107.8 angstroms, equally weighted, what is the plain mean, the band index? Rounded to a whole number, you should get 31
